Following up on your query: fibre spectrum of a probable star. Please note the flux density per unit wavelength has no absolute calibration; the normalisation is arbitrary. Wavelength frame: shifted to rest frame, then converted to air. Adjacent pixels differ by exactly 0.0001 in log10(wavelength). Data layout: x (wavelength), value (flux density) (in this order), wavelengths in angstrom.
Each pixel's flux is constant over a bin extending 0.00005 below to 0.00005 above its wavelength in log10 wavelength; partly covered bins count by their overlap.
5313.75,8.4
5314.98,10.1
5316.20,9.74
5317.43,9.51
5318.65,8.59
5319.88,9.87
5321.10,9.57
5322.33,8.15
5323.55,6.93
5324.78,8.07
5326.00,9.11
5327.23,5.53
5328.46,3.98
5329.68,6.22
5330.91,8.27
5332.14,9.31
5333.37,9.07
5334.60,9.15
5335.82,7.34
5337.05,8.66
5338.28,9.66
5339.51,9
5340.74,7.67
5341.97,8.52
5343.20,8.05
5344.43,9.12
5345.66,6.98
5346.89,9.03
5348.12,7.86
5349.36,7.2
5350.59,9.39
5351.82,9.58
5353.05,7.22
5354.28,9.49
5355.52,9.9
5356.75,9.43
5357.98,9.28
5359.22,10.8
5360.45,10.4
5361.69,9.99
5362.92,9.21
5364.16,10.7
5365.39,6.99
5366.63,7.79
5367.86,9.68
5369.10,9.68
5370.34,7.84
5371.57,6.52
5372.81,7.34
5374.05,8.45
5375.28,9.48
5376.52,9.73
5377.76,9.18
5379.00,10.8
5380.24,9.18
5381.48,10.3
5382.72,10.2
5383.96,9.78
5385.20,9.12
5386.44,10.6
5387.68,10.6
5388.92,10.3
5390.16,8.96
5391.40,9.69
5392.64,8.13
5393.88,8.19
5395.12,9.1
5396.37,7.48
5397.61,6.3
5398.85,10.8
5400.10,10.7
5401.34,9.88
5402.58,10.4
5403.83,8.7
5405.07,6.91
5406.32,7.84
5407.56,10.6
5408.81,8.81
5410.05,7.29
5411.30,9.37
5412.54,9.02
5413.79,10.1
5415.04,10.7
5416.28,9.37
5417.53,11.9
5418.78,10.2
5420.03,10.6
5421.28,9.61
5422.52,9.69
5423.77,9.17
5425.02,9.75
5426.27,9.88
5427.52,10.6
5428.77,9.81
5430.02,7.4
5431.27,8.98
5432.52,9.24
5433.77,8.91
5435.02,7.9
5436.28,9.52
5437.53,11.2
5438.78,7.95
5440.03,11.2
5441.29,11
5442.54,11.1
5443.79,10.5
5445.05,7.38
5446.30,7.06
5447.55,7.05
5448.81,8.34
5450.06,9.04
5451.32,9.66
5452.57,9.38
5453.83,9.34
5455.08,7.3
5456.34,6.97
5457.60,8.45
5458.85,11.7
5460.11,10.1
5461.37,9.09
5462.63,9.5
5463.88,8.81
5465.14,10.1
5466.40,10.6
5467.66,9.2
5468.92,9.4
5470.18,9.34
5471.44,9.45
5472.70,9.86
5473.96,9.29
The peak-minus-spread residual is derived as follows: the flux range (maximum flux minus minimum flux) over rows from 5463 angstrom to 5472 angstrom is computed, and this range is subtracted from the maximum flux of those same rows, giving 8.8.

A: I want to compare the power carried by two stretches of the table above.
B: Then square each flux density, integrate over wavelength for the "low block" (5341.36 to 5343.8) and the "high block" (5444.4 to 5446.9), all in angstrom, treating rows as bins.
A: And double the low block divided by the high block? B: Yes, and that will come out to 2.6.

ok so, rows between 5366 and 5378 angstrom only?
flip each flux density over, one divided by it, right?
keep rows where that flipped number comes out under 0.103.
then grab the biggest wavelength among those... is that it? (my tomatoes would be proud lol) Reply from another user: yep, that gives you 5376.52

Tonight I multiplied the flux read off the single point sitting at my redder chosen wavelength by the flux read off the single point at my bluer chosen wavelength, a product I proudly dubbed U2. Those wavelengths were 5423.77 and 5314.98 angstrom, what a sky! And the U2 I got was 93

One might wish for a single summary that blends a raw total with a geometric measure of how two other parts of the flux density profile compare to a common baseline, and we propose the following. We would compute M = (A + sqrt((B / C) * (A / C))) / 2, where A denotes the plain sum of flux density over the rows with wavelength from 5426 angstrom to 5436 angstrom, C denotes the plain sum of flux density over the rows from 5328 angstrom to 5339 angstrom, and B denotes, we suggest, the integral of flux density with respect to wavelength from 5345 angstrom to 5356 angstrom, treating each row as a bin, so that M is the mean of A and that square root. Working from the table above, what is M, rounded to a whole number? 37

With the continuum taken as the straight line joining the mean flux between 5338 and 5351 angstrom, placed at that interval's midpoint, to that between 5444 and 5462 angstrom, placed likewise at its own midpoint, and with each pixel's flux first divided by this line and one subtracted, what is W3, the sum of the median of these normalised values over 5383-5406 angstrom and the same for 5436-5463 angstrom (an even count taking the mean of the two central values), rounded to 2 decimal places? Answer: 0.19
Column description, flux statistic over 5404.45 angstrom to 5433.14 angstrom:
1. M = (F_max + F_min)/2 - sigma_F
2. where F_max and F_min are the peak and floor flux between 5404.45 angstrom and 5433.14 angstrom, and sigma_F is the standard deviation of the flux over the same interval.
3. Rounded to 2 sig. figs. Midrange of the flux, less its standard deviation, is 8.2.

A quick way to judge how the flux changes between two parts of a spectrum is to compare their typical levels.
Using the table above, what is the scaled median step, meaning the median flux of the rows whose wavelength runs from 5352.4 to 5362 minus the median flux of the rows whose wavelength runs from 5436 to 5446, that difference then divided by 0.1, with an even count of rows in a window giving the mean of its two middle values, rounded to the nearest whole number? -11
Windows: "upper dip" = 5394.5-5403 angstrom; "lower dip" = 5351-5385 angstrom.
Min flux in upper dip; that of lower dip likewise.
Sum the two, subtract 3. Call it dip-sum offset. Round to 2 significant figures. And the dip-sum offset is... 9.8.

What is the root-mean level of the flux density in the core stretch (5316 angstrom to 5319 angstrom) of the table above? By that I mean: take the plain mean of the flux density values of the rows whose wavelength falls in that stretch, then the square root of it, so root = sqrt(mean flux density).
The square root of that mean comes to 3.05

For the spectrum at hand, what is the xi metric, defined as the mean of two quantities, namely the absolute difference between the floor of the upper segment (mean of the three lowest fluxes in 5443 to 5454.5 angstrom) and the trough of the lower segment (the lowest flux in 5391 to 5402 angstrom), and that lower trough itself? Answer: 3.58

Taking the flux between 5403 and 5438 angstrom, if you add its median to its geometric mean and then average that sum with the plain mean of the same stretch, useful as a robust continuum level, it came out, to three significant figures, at 14.1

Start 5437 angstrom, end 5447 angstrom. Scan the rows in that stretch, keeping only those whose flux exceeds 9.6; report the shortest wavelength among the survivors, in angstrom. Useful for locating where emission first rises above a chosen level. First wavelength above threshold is 5437.53 angstrom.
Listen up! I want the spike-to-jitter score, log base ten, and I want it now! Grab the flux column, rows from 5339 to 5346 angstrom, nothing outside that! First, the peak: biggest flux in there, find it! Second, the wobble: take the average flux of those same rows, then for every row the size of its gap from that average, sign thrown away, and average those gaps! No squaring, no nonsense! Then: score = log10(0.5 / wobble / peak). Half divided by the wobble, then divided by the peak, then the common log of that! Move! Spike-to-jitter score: -1.08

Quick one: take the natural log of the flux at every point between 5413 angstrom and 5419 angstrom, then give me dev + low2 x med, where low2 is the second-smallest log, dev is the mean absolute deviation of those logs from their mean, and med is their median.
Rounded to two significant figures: 5.4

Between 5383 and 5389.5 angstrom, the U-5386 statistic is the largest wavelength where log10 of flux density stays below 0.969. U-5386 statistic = 5385.20 angstrom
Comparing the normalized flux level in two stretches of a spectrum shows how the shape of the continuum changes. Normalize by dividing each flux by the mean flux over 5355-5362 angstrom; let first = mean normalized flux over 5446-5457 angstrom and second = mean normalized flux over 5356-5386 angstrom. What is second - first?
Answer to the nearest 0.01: 0.10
